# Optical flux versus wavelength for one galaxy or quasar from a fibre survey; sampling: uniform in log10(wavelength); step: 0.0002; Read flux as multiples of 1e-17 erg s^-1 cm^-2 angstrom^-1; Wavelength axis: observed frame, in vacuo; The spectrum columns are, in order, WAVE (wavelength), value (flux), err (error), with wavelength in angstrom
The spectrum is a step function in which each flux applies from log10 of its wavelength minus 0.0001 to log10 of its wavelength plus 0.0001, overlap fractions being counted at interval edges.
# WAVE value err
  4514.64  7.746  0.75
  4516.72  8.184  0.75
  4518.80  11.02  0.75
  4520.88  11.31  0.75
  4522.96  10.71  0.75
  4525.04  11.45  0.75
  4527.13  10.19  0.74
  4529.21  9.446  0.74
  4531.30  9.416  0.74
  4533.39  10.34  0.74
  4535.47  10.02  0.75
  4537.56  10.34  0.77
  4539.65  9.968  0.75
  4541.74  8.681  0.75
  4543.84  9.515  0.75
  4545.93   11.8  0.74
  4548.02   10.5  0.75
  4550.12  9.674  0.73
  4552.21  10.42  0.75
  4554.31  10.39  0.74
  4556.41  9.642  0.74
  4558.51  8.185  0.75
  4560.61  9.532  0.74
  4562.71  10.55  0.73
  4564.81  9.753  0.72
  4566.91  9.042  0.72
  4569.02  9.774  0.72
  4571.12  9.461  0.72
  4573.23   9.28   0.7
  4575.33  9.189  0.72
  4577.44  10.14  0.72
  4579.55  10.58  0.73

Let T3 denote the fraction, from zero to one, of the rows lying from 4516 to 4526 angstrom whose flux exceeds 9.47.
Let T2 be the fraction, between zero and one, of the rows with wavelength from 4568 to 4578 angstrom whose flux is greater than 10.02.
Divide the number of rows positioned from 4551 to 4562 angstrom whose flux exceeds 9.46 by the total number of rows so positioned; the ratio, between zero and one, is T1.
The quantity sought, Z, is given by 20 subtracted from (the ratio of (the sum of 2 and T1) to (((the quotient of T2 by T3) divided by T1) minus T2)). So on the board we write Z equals 5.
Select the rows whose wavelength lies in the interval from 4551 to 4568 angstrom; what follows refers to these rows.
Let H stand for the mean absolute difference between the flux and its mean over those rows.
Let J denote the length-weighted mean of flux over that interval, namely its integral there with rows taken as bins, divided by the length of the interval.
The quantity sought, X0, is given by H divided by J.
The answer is 0.061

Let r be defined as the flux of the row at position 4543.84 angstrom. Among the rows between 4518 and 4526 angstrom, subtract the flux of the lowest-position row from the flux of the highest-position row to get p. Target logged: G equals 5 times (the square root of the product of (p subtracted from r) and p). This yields 9.9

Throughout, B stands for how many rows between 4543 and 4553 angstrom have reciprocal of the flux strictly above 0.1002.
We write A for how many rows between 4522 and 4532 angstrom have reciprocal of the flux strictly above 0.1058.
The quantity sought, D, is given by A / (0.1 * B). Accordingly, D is 10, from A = 2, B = 2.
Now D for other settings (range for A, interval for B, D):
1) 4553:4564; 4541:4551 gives 3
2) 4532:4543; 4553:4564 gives 3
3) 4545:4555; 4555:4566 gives 0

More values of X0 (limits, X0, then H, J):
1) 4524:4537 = 0.051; 0.52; 10.2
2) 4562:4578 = 0.042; 0.41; 9.6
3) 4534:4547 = 0.067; 0.68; 10.1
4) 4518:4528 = 0.036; 0.39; 10.9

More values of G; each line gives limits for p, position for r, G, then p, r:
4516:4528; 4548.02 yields 20.6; 2.0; 10.5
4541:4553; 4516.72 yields 16.7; 1.7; 8.184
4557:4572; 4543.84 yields 16.2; 1.3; 9.515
